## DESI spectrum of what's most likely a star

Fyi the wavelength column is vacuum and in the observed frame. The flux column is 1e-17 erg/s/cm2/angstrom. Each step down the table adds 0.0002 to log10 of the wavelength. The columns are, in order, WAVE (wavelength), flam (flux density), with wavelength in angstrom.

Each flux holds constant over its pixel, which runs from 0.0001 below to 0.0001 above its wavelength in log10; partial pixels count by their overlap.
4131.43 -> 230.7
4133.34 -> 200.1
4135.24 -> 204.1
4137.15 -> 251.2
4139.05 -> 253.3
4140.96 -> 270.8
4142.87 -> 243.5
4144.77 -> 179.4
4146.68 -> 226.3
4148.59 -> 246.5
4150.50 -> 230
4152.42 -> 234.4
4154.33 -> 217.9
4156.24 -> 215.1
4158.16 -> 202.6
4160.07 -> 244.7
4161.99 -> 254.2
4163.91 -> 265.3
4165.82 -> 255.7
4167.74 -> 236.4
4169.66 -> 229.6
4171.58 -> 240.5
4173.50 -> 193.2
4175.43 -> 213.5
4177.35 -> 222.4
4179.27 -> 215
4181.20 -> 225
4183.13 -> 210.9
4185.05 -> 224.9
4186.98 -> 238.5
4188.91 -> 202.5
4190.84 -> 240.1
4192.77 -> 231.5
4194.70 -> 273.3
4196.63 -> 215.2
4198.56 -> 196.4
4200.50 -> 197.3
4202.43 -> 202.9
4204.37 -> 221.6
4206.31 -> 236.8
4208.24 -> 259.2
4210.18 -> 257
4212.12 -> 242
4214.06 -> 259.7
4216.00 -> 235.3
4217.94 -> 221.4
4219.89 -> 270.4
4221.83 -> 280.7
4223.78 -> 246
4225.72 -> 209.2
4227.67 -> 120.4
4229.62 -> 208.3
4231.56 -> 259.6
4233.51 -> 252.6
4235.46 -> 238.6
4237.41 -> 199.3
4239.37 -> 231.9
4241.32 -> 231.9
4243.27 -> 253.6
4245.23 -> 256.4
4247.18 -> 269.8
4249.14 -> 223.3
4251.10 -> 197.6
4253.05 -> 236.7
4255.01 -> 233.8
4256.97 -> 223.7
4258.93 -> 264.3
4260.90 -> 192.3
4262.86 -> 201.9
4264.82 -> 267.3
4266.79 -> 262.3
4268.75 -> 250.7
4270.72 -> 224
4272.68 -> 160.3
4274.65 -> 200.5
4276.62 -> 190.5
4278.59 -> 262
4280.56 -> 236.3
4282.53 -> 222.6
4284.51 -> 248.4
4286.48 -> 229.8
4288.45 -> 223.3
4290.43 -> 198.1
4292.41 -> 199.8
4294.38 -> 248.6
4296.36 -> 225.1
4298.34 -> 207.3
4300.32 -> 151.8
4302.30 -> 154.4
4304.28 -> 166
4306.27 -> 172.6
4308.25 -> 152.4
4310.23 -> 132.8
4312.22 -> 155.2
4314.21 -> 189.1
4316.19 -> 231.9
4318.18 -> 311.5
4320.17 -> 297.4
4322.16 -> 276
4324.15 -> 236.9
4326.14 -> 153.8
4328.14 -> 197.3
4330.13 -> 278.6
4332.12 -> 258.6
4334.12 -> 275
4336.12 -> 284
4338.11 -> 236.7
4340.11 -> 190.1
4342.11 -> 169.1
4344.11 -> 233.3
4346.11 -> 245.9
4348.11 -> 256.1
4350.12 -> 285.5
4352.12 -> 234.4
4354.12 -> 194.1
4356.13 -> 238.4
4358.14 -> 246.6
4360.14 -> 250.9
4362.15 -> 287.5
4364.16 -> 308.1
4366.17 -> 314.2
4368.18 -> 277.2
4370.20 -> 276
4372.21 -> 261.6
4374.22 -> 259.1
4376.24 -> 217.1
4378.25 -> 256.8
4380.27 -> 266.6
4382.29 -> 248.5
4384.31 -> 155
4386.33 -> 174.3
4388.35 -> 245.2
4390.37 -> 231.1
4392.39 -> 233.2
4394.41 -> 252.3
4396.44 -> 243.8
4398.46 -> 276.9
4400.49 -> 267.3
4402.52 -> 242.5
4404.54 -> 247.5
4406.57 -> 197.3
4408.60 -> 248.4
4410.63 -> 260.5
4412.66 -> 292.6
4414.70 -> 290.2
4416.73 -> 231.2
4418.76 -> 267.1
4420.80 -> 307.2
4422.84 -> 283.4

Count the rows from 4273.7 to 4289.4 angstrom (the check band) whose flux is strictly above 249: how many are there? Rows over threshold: 1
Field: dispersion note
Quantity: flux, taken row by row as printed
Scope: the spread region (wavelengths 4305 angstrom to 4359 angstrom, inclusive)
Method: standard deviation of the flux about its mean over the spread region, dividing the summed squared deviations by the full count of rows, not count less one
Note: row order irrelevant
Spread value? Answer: 49.1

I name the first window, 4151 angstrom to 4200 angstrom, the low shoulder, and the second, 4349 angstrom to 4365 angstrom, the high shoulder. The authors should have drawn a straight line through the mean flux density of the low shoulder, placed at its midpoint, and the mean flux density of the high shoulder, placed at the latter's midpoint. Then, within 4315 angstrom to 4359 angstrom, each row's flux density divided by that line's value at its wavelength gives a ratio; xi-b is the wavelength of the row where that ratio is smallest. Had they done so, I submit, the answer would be 4326.14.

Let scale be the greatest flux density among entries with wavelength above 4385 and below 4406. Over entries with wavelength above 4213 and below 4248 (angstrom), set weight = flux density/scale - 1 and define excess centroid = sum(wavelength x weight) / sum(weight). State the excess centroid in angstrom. 4230.2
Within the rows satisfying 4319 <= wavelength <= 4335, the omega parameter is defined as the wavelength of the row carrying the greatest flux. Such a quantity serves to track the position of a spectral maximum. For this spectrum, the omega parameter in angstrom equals 4320.17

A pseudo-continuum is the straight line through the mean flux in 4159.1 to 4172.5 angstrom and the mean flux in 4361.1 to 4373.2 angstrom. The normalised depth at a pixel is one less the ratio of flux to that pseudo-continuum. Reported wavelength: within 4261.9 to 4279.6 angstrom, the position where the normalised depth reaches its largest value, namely 4272.68 angstrom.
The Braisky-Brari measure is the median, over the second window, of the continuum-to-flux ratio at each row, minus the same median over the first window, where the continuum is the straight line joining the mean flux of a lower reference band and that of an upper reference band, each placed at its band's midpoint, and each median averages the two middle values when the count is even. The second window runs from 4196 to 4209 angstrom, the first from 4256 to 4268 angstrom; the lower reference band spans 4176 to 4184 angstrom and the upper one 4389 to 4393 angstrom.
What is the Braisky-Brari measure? 0.09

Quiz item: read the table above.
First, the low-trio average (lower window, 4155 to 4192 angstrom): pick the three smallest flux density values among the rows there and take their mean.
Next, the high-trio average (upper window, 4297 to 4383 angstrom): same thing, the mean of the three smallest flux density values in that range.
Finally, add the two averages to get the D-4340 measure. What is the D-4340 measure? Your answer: 345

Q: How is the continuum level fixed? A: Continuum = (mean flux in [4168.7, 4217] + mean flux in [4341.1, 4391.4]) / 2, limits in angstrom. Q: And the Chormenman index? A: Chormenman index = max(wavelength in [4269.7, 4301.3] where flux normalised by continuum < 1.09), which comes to 4300.32 angstrom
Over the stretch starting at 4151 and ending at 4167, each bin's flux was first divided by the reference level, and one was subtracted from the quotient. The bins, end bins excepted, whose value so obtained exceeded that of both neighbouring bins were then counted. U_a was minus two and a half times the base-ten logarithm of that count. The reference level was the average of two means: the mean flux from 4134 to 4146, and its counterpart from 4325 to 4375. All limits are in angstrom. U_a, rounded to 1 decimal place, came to 0.0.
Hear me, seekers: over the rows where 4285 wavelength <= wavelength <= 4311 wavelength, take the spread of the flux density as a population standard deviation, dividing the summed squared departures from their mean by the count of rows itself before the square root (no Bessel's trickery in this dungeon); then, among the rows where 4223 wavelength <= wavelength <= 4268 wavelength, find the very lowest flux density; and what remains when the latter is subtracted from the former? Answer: -85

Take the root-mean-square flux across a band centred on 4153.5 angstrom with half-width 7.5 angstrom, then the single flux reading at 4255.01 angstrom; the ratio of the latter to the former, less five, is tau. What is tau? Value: -3.97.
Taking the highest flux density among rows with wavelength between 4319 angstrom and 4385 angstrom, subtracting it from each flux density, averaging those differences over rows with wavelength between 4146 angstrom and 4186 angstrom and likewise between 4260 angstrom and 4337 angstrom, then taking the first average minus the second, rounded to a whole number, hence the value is 10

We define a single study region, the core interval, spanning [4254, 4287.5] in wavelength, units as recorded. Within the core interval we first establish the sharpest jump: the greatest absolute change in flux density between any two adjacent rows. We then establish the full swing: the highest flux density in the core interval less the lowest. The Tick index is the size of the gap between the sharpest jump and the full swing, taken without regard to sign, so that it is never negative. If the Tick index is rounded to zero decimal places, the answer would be 35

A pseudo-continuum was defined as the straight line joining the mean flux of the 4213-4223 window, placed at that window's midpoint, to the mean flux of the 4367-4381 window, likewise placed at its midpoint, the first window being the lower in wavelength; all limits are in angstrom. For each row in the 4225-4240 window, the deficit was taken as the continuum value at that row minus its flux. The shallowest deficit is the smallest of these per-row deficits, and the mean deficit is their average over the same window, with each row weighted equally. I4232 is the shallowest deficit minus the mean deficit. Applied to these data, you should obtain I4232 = -45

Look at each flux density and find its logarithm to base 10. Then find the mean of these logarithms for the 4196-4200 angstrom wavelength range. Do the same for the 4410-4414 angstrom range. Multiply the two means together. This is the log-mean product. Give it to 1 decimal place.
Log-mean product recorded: 5.6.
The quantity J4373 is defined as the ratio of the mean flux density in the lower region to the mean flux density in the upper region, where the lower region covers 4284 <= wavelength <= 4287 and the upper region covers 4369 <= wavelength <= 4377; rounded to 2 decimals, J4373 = 0.94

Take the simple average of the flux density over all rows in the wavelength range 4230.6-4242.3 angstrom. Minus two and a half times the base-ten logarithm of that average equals -5.93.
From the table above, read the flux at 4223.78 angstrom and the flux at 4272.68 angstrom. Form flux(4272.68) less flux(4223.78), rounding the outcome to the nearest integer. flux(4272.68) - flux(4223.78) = -86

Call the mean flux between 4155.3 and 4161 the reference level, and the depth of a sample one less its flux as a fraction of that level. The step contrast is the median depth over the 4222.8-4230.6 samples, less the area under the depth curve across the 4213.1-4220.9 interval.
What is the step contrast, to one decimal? 1.0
